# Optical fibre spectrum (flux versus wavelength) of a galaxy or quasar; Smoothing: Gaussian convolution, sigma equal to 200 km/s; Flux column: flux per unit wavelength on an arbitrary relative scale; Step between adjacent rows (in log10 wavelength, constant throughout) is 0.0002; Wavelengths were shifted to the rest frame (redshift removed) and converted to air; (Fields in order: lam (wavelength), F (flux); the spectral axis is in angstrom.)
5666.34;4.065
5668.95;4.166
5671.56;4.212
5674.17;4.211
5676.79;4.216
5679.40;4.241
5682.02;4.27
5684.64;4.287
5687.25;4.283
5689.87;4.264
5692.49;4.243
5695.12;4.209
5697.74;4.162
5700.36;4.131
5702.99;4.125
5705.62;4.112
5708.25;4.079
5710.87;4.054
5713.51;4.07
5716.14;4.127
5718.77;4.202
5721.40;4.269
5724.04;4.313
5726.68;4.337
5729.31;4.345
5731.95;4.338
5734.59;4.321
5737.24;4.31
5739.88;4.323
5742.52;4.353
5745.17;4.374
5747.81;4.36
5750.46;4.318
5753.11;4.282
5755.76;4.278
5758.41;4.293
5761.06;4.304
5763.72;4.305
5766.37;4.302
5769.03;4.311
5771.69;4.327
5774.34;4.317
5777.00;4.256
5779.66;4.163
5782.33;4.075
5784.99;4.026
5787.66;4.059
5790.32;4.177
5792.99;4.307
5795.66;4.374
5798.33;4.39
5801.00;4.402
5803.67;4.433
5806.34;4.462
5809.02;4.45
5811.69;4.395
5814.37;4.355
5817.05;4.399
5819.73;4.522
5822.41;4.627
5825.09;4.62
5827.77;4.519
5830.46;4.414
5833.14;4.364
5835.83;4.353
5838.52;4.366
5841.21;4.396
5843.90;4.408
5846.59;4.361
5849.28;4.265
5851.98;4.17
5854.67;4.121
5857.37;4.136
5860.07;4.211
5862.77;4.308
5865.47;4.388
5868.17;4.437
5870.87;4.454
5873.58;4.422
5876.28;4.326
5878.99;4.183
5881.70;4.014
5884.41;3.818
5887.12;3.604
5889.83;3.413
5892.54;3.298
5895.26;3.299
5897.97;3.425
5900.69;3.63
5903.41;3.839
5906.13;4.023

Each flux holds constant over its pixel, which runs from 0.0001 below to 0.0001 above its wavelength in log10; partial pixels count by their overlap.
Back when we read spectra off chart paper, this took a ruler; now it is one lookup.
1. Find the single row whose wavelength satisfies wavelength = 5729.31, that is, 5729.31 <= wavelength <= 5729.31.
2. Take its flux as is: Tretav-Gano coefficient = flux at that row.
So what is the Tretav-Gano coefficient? 4.345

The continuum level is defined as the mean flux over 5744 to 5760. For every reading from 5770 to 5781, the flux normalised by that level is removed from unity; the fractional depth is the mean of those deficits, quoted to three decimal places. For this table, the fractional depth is 0.012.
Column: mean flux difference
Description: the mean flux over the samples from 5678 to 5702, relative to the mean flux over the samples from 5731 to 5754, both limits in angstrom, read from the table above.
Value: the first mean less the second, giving -0.10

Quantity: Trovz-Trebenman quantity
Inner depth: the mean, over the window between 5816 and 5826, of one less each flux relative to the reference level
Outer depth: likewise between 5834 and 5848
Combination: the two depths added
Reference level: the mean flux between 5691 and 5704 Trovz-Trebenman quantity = -0.14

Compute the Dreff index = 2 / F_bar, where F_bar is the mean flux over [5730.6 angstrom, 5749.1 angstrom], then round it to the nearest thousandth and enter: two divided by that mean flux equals 0.461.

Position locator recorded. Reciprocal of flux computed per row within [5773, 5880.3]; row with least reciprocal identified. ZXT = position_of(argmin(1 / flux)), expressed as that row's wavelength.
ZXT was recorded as 5822.41 angstrom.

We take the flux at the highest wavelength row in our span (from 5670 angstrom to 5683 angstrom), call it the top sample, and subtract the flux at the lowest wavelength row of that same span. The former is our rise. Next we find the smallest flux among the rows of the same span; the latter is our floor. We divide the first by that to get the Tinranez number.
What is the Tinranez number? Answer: 0.01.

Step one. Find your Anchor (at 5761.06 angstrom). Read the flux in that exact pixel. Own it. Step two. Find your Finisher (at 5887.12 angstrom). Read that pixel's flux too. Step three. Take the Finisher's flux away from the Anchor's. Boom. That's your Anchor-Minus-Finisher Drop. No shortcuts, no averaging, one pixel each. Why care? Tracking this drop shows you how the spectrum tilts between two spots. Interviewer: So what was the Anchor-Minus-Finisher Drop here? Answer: 0.7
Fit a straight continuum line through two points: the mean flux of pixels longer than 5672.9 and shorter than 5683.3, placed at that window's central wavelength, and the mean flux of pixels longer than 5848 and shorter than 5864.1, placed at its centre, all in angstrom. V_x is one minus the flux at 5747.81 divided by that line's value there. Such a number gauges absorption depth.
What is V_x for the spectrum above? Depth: -0.033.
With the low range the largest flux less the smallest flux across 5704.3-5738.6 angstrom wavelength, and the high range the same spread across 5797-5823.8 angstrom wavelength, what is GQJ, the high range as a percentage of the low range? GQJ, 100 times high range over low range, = 93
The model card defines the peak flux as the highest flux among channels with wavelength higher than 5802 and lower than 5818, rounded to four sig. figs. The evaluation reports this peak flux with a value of 4.462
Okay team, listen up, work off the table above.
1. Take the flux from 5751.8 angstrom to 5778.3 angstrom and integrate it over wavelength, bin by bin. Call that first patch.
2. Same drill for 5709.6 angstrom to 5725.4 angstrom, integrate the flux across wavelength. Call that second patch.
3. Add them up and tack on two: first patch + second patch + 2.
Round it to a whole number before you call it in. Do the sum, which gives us 182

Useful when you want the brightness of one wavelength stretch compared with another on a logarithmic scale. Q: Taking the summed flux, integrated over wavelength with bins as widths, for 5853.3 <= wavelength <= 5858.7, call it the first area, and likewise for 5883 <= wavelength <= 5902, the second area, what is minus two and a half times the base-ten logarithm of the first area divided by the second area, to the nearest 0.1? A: 1.2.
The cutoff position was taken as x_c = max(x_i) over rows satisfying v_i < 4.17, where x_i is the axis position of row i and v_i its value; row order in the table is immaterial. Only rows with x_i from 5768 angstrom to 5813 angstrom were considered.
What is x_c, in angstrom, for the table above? 5787.66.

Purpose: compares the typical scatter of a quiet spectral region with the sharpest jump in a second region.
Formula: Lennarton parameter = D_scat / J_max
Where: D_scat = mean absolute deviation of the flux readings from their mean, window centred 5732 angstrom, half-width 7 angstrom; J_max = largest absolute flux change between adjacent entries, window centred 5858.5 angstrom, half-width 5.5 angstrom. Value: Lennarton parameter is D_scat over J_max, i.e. 0.12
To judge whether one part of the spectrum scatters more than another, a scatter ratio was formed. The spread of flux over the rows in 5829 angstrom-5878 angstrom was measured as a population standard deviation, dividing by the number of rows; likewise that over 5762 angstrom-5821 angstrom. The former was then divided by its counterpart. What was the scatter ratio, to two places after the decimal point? 0.77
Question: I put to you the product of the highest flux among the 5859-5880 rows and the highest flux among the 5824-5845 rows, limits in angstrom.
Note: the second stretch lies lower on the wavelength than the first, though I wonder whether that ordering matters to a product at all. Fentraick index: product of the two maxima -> 20.6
